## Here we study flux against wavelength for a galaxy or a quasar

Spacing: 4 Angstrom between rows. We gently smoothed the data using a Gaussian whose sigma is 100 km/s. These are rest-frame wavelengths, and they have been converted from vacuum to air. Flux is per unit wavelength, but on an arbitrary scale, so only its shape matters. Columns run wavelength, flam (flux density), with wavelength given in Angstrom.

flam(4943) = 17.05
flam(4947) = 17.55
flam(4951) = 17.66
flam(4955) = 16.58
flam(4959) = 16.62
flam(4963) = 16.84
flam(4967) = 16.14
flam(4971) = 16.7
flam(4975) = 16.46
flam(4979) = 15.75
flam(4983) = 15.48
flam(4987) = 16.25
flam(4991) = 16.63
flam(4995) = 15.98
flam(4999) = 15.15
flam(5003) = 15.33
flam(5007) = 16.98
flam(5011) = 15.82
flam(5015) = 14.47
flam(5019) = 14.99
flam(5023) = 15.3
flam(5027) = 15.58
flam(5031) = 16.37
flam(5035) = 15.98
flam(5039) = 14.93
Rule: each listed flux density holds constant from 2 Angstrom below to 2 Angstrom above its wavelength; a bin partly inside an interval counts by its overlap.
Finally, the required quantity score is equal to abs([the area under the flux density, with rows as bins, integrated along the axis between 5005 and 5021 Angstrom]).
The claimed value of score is 249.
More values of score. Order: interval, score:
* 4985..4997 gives 195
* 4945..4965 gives 341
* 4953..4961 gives 133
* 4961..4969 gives 132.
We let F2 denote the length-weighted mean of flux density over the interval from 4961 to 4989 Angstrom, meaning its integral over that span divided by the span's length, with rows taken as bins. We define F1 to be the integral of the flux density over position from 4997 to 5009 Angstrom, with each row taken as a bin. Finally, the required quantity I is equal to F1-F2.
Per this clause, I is 174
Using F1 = 190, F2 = 16.2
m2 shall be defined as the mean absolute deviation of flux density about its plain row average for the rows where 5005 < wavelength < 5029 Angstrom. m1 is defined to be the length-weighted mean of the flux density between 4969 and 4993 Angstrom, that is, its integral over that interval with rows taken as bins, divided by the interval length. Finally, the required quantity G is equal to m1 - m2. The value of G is 15.6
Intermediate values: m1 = 16.2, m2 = 0.60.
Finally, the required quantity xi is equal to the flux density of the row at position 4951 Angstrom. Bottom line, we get 17.66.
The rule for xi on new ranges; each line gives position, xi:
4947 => 17.55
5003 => 15.33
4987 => 16.25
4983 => 15.48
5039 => 14.93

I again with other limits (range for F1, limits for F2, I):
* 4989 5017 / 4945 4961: 424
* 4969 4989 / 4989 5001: 307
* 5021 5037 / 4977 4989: 237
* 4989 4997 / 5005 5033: 115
